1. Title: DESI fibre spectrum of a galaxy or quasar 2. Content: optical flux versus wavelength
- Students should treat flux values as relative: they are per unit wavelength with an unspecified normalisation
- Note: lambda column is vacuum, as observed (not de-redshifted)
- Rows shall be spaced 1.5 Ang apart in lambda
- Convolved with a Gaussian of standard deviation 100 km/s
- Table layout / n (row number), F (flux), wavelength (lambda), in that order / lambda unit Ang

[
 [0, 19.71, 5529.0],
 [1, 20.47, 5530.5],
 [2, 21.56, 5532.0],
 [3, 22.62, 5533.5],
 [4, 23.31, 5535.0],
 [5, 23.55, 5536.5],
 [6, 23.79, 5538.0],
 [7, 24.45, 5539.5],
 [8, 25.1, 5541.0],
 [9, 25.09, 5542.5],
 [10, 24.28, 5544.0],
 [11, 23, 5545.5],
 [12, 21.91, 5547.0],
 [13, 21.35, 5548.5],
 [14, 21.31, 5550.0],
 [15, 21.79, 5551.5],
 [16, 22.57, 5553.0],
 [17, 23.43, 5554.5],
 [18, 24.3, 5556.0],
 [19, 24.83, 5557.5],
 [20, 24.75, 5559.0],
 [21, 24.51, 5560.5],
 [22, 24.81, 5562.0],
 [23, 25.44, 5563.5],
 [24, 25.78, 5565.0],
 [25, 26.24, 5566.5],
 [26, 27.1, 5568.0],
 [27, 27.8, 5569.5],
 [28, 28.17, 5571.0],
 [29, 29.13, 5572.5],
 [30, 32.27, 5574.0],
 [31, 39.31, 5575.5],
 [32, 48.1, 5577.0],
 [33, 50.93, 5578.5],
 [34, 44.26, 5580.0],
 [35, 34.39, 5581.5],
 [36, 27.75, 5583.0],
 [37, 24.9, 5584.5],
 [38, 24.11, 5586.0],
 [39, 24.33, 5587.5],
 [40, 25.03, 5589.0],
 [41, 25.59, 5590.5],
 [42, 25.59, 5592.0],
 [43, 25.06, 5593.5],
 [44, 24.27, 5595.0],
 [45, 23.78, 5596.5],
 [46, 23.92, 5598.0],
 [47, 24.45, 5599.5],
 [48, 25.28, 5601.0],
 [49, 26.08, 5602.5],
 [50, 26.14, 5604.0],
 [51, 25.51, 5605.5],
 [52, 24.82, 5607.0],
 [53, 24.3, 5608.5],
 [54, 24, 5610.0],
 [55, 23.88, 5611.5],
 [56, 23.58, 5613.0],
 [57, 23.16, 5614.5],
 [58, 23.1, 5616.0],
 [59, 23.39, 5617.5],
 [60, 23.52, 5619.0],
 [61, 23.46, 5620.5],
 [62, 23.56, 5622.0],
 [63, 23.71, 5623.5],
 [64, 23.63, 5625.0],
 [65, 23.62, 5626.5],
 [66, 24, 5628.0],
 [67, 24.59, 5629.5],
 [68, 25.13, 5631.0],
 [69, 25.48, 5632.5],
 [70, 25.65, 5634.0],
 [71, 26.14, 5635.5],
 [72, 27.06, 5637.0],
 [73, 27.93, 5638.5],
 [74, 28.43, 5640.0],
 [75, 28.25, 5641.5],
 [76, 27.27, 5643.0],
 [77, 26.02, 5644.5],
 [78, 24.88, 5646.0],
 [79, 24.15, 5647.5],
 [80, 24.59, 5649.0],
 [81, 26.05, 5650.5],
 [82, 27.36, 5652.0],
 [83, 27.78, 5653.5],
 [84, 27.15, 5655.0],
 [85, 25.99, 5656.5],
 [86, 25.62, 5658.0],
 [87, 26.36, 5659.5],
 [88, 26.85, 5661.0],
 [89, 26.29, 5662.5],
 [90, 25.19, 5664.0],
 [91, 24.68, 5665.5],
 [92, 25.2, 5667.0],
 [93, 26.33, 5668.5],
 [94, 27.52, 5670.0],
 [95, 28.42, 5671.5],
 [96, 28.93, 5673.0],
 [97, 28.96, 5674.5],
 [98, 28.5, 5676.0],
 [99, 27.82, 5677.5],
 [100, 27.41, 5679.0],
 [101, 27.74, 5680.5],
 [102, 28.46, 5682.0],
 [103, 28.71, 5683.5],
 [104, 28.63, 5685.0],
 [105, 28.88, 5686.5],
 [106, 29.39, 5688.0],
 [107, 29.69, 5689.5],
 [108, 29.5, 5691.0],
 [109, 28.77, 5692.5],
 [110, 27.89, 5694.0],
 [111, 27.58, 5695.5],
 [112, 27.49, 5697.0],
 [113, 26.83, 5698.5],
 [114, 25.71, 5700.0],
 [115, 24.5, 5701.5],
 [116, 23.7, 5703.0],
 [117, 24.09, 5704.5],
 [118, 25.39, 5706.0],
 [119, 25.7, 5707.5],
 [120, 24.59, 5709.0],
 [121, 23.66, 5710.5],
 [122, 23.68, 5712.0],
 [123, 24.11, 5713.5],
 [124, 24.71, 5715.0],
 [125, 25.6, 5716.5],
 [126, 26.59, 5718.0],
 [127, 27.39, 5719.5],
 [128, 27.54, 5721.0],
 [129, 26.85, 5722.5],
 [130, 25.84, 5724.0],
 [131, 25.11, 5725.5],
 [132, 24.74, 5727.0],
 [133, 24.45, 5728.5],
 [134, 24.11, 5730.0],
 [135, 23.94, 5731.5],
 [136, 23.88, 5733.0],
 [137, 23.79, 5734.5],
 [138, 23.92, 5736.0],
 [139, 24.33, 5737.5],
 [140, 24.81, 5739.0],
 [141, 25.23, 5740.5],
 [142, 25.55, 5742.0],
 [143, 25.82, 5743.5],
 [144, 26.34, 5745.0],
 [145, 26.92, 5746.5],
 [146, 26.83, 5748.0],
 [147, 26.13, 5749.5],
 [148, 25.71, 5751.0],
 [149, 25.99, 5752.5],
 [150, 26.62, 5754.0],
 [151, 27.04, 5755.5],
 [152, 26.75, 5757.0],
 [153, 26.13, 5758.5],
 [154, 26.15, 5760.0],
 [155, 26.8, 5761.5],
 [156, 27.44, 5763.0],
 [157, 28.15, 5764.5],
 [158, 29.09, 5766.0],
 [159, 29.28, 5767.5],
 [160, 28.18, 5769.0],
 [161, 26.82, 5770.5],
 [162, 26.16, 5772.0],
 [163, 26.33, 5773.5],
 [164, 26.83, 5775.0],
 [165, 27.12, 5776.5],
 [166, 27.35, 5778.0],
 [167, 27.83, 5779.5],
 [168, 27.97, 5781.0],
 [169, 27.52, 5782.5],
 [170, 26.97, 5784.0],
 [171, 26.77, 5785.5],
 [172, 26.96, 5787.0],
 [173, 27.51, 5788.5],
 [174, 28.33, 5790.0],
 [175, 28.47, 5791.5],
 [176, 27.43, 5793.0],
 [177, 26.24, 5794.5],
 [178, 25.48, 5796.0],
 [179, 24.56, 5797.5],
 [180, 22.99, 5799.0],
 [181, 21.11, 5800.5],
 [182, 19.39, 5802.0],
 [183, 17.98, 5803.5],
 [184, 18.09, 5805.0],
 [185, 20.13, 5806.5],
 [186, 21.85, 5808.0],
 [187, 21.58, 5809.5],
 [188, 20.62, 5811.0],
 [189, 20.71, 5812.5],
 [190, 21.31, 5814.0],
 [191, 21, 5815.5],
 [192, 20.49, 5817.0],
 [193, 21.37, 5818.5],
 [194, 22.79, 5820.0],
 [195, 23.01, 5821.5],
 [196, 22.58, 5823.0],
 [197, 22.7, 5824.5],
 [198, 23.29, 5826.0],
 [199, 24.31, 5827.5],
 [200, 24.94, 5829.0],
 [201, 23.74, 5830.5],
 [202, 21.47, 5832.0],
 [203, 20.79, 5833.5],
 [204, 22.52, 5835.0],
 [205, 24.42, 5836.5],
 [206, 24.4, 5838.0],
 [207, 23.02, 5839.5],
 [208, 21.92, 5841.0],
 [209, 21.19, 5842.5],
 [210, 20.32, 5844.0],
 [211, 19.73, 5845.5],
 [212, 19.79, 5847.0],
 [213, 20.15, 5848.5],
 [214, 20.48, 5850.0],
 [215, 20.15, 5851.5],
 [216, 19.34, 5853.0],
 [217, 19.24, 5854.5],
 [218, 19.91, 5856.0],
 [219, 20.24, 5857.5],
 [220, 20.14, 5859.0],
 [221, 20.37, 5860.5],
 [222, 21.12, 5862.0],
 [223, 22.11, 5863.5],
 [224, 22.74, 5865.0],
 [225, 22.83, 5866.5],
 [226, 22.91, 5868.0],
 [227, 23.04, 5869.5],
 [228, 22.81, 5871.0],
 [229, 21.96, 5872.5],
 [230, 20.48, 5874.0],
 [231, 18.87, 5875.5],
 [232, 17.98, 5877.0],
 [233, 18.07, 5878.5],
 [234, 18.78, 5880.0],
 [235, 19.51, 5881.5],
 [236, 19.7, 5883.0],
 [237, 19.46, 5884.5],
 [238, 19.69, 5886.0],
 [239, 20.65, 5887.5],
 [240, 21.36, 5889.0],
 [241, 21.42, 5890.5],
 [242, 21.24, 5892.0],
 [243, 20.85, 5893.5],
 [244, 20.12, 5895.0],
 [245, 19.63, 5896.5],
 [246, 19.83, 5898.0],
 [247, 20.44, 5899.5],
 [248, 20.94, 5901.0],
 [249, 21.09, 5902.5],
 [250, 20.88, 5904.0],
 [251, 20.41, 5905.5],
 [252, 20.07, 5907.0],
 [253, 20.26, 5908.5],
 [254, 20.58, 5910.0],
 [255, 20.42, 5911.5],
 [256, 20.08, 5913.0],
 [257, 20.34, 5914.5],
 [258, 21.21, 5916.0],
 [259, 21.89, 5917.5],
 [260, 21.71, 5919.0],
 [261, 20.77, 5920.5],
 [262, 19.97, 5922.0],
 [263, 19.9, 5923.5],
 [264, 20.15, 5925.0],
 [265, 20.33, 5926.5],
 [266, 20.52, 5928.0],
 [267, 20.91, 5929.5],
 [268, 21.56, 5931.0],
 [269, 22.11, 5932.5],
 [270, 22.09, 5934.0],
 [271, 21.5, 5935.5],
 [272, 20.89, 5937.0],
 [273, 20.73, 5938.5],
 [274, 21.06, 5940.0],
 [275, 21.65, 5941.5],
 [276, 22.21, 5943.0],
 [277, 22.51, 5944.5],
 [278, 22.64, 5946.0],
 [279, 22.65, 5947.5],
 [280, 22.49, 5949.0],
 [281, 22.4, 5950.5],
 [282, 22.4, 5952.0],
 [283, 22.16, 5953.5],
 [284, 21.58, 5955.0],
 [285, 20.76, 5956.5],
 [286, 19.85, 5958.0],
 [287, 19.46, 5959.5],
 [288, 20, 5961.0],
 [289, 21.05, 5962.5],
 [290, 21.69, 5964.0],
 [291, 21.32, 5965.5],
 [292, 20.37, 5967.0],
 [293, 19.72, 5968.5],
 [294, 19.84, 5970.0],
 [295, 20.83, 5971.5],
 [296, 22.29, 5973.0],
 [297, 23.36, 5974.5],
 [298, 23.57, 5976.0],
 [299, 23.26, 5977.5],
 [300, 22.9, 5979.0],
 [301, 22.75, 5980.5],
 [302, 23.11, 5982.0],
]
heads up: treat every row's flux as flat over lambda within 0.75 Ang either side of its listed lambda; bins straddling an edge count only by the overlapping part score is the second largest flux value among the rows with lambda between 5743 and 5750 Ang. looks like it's 26.83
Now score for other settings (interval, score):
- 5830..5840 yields 24.4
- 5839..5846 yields 21.92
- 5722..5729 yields 25.84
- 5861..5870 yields 22.91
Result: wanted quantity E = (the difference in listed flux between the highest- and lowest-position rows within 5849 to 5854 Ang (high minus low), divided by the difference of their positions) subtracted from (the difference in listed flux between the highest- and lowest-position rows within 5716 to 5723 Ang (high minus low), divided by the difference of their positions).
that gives 0.59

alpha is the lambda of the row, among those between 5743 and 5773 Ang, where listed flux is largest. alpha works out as 5767.5 Ang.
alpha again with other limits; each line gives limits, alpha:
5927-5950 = 5947.5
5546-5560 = 5557.5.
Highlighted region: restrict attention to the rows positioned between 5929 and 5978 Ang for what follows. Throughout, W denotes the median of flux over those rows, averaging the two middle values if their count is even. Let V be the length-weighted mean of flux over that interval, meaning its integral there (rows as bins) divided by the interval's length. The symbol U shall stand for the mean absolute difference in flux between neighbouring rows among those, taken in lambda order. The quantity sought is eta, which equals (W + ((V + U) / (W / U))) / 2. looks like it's 11.0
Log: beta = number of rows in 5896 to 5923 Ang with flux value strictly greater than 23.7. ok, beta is 0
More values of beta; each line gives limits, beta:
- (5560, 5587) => 18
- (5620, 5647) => 14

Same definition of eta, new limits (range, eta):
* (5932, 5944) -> 11.0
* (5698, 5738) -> 12.6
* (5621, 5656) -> 13.1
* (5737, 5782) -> 13.6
